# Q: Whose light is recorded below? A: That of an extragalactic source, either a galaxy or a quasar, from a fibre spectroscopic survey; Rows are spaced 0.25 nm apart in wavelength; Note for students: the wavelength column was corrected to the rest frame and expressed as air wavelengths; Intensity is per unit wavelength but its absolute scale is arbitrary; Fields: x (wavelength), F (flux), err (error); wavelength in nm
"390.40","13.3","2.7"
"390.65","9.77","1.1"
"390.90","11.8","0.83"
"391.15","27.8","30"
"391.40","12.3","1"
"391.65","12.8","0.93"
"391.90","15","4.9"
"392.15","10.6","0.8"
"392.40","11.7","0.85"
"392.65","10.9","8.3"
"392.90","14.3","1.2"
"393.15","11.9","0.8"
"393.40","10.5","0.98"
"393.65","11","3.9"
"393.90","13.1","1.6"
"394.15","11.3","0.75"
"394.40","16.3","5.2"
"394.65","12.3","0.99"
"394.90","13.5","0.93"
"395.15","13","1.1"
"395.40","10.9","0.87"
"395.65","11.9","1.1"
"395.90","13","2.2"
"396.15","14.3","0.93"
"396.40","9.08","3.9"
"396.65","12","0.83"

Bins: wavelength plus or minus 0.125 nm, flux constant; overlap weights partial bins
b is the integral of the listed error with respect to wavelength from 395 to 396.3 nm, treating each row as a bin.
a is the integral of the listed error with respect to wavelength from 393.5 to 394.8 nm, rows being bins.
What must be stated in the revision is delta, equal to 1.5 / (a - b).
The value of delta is 1.0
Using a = 3.2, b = 1.7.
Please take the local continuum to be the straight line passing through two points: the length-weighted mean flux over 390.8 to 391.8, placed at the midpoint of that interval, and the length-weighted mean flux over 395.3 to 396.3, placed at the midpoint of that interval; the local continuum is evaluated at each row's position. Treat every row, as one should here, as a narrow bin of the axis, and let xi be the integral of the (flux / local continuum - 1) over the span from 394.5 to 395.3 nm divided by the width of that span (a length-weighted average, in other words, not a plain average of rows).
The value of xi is -0.02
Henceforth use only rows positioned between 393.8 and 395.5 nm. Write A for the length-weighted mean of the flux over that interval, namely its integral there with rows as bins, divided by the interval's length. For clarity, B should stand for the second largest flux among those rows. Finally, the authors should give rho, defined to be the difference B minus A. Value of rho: 0.6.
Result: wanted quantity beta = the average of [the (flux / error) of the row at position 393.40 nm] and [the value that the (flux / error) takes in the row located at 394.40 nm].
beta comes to 6.9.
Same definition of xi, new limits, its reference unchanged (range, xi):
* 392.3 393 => -0.19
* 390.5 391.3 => -0.02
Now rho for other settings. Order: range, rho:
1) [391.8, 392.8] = -0.3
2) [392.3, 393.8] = 0.2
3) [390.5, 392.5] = 1.0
